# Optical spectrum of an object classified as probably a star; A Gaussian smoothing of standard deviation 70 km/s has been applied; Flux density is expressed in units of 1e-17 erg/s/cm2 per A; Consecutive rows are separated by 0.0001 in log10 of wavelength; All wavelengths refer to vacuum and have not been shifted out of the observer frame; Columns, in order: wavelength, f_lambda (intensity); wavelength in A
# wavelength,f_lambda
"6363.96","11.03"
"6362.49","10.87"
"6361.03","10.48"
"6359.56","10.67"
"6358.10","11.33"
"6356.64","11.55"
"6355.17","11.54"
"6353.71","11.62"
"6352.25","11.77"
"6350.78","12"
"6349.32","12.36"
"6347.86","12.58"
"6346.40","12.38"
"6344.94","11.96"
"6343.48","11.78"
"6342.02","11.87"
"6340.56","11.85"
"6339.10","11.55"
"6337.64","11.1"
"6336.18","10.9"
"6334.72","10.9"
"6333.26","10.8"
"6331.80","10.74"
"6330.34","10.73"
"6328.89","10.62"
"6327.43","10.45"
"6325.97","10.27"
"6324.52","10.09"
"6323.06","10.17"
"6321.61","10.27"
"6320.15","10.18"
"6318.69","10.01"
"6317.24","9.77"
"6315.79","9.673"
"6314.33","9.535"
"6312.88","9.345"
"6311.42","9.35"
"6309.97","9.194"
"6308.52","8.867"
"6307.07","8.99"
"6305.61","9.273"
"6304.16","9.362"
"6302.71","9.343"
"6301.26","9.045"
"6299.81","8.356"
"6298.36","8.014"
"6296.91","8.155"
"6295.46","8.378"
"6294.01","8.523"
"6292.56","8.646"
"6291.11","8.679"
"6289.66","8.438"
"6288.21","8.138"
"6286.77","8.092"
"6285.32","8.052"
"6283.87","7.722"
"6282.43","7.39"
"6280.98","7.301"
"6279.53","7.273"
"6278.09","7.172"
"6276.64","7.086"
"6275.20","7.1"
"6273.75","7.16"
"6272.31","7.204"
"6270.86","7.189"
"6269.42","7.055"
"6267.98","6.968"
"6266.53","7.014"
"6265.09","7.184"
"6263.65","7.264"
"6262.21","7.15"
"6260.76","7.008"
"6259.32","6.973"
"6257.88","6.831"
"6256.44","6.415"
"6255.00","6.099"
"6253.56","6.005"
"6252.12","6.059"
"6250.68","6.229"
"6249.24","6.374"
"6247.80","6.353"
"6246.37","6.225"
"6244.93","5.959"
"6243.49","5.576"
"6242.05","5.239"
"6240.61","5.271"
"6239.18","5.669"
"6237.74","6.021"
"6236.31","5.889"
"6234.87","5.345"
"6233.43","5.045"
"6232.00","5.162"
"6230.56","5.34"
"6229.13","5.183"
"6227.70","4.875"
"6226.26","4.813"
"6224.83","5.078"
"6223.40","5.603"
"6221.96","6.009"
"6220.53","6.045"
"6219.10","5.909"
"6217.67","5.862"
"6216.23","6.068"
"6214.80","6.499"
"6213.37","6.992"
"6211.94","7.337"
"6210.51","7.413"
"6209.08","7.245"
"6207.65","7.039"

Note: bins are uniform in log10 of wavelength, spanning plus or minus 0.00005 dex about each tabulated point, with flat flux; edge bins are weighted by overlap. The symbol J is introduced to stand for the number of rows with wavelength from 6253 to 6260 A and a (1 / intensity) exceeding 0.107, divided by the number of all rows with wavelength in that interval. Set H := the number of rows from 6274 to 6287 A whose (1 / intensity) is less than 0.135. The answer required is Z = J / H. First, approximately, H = 3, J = 1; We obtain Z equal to 0.33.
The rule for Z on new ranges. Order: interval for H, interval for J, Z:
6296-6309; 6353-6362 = 0.00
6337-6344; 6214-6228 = 0.20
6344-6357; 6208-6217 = 0.11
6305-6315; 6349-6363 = 0.00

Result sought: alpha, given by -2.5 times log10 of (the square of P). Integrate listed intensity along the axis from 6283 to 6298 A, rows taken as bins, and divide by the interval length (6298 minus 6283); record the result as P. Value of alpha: -4.6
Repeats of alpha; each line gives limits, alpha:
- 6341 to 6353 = -5.4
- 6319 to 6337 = -5.1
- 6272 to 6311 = -4.6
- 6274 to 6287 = -4.4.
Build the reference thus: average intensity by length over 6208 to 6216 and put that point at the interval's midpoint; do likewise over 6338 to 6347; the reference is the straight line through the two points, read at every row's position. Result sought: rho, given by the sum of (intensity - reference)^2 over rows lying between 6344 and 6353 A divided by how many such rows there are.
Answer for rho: 0.1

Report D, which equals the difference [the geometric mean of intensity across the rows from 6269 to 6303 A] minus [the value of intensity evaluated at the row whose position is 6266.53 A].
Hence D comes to 1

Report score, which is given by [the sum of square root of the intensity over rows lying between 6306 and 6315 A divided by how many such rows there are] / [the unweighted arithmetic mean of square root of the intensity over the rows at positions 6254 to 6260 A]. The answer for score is 1.18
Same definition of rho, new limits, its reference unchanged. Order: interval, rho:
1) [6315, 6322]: 1.0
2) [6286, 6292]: 2.4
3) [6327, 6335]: 0.5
